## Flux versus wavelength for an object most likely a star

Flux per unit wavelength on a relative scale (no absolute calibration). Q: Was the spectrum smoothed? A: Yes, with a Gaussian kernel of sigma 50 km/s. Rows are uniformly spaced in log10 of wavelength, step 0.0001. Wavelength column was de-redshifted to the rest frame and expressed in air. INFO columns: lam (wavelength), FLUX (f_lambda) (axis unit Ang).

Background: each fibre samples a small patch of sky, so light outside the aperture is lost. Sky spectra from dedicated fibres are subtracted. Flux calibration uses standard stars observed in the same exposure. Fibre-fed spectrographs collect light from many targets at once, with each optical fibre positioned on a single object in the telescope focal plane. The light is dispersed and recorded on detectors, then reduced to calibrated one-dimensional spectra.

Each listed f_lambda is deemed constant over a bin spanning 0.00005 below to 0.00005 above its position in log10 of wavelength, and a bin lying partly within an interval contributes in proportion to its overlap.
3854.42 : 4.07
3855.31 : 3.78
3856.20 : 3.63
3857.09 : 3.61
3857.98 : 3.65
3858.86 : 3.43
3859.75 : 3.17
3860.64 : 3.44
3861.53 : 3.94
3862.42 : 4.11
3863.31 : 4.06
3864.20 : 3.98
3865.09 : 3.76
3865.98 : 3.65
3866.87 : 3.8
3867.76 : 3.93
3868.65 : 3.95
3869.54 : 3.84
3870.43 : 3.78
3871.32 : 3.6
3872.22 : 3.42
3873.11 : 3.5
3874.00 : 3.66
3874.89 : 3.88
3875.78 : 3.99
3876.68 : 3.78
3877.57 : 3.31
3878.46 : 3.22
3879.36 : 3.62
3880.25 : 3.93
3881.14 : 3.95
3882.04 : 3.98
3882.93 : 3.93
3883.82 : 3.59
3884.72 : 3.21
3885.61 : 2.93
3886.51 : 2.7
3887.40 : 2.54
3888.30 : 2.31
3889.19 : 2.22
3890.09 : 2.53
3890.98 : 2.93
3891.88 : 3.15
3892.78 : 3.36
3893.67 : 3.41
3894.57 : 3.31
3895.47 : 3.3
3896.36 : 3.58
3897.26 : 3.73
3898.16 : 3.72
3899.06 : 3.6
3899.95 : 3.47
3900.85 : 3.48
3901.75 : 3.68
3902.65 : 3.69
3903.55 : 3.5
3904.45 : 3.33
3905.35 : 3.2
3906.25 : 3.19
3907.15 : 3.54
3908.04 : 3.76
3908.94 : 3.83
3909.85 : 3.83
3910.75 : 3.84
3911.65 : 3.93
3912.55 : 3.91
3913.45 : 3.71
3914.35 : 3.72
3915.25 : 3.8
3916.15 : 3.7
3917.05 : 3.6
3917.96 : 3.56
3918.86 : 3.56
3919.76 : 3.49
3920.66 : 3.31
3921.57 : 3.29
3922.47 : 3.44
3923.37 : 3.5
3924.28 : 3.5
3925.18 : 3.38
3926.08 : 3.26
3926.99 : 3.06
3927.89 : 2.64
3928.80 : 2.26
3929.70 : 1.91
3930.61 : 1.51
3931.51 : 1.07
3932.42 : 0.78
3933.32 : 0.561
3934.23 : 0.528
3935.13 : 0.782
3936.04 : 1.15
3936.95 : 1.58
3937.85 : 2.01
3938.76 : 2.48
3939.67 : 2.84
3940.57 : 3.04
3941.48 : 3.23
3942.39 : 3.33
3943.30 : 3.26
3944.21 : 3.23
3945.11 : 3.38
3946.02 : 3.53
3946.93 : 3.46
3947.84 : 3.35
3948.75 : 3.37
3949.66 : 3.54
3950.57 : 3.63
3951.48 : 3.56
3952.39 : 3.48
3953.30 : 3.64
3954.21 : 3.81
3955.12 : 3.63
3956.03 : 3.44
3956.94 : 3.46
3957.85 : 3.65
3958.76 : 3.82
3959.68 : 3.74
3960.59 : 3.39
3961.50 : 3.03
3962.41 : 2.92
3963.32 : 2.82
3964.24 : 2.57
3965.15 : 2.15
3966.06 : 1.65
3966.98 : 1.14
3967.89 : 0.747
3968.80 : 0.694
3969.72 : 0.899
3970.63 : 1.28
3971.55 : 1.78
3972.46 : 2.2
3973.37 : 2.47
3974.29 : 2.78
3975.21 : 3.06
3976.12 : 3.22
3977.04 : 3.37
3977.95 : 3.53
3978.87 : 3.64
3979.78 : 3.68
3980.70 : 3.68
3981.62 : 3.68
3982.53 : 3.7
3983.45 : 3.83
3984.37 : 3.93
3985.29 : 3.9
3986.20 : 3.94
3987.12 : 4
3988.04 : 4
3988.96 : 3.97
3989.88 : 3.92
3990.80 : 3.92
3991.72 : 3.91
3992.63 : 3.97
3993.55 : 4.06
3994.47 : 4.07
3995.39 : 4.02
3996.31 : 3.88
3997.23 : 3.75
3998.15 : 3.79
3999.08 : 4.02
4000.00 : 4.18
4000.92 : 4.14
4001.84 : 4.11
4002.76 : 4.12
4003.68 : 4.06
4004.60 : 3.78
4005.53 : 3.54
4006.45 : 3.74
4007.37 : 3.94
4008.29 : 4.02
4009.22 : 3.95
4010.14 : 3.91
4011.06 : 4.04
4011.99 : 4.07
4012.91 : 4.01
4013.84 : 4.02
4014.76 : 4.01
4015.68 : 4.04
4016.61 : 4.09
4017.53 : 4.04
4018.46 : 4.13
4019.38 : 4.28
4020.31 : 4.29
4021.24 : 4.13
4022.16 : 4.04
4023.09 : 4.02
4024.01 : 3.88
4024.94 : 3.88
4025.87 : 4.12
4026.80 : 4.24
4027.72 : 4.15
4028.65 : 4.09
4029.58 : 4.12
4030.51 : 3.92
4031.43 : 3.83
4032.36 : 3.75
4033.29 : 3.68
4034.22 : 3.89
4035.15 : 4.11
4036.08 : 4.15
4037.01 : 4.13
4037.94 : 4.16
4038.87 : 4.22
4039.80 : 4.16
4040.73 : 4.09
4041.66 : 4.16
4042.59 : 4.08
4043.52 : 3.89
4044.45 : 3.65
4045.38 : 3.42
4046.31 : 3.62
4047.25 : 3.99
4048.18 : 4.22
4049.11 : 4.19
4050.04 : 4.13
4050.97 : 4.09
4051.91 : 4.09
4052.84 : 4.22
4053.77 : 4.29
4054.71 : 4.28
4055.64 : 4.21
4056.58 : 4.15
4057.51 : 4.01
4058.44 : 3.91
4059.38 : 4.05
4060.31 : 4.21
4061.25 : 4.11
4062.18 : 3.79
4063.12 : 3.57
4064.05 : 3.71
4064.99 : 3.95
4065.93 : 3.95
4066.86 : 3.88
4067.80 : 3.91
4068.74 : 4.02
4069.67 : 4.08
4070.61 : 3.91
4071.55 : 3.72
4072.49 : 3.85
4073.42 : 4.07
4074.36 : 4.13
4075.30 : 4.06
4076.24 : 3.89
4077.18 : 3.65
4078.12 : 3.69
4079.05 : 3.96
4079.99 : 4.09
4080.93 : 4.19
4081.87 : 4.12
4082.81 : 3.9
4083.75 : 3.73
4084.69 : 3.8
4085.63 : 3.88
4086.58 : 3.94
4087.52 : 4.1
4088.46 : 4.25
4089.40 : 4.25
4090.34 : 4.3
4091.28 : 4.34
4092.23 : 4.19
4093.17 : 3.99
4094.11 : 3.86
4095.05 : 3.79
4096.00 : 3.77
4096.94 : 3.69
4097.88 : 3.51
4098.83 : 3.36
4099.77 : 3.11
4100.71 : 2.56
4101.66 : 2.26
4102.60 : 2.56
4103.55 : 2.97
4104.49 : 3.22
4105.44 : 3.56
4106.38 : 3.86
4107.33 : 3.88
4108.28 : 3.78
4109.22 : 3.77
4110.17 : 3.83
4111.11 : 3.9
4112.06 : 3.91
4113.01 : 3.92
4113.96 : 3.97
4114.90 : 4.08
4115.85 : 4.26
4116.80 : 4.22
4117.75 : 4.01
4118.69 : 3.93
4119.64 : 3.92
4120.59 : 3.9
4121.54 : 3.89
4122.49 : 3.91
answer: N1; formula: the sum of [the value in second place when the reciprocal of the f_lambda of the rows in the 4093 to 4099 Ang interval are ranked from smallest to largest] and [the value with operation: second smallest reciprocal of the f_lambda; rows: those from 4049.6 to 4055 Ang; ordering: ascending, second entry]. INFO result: 0.493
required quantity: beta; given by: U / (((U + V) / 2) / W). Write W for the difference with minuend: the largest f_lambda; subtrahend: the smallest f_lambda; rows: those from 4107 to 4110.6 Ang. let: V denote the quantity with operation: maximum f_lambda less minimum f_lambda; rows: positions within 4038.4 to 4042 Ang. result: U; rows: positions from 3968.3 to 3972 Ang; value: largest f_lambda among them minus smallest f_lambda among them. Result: 0.20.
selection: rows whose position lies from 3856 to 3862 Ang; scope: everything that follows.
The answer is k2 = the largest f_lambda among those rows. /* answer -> 3.94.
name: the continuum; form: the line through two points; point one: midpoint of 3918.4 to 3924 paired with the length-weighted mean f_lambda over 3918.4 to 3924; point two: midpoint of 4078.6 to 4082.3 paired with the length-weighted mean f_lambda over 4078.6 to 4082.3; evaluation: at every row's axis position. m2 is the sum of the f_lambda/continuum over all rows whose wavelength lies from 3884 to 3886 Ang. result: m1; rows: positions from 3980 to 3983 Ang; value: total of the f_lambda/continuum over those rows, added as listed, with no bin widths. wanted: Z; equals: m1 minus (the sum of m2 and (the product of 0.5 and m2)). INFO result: 0.2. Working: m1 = 3.0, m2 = 1.87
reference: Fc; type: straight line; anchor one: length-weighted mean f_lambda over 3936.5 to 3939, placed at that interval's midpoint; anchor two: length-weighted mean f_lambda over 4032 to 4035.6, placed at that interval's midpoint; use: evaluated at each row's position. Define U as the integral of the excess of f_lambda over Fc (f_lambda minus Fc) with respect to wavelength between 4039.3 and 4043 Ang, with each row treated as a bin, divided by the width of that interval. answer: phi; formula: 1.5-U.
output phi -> 1.4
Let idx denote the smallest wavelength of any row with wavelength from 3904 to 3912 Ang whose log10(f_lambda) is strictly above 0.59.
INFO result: 3911.65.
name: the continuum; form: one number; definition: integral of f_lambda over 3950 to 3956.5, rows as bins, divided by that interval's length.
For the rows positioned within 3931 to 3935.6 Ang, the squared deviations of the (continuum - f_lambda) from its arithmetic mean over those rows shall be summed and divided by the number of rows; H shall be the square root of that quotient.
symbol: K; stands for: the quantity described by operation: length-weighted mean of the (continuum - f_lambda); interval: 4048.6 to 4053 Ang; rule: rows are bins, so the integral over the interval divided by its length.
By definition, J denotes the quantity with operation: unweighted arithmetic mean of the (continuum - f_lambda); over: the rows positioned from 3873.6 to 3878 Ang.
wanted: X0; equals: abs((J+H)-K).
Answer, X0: 0.6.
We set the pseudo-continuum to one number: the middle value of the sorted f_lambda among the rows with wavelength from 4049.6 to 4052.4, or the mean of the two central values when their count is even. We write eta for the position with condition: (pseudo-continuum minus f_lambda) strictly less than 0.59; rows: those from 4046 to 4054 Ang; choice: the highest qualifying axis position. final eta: 4053.77 Ang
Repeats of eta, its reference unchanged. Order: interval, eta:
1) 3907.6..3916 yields 3915.25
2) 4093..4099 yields 4097.88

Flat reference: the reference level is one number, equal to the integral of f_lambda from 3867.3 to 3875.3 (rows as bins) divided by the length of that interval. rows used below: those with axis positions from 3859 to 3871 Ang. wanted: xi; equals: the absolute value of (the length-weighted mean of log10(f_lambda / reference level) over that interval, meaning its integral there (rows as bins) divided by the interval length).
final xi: 0.01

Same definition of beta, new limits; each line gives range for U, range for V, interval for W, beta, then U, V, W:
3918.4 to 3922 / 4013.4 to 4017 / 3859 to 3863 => 1.45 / 0.27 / 0.08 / 0.94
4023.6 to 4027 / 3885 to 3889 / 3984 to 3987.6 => 0.07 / 0.36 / 0.62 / 0.10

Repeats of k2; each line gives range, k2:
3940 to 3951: 3.63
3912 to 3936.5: 3.91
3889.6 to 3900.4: 3.73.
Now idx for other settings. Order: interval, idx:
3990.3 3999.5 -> 3990.80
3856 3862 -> 3861.53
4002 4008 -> 4002.76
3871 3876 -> 3875.78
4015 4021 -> 4015.68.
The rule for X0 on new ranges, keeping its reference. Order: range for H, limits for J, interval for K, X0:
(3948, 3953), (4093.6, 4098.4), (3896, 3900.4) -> 0.0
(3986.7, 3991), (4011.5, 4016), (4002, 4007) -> 0.1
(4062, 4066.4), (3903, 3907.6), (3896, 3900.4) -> 0.4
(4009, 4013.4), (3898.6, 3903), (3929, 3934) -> 2.3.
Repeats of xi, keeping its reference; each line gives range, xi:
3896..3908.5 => 0.02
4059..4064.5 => 0.02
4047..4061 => 0.05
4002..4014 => 0.02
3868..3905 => 0.04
